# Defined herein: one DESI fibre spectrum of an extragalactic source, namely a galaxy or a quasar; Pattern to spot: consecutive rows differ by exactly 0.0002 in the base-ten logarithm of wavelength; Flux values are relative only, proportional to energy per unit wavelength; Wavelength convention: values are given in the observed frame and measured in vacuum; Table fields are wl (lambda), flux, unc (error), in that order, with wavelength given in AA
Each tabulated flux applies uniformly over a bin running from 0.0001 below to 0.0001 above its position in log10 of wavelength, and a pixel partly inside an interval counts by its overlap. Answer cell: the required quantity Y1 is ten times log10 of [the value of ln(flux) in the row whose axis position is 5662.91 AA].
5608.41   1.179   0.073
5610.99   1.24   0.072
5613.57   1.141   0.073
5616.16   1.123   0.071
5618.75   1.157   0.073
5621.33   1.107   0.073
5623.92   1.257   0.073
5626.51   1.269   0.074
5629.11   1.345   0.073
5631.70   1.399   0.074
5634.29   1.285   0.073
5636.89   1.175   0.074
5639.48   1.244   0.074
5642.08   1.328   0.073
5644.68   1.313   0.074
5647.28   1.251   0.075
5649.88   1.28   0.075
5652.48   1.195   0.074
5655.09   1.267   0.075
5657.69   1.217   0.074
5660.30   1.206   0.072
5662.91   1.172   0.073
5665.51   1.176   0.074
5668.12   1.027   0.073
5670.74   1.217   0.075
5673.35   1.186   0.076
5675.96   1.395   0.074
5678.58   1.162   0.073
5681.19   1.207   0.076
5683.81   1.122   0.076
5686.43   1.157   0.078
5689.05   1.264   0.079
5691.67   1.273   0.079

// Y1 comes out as -8.0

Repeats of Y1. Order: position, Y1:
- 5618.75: -8.4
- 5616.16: -9.4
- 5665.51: -7.9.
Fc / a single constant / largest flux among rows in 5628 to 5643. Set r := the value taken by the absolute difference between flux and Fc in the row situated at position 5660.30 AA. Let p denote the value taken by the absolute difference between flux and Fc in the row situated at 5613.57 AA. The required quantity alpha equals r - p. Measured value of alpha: -0.065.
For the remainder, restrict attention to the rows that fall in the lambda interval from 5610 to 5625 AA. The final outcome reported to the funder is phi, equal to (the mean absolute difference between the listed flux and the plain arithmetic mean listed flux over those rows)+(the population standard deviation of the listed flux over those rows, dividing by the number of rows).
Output 0.11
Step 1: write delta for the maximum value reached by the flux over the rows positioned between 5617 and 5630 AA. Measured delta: 1.345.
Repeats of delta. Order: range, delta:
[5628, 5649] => 1.399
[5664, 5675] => 1.217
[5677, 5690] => 1.264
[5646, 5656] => 1.28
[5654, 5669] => 1.267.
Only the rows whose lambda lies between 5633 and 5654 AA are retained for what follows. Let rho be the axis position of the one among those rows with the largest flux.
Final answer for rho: 5642.08 AA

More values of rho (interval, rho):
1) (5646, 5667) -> 5649.88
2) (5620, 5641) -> 5631.70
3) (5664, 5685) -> 5675.96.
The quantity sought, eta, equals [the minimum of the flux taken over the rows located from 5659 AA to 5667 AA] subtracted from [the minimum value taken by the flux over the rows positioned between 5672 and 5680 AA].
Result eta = -0.01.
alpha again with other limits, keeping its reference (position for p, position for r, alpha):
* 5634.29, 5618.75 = 0.128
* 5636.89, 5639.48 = -0.069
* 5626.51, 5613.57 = 0.128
